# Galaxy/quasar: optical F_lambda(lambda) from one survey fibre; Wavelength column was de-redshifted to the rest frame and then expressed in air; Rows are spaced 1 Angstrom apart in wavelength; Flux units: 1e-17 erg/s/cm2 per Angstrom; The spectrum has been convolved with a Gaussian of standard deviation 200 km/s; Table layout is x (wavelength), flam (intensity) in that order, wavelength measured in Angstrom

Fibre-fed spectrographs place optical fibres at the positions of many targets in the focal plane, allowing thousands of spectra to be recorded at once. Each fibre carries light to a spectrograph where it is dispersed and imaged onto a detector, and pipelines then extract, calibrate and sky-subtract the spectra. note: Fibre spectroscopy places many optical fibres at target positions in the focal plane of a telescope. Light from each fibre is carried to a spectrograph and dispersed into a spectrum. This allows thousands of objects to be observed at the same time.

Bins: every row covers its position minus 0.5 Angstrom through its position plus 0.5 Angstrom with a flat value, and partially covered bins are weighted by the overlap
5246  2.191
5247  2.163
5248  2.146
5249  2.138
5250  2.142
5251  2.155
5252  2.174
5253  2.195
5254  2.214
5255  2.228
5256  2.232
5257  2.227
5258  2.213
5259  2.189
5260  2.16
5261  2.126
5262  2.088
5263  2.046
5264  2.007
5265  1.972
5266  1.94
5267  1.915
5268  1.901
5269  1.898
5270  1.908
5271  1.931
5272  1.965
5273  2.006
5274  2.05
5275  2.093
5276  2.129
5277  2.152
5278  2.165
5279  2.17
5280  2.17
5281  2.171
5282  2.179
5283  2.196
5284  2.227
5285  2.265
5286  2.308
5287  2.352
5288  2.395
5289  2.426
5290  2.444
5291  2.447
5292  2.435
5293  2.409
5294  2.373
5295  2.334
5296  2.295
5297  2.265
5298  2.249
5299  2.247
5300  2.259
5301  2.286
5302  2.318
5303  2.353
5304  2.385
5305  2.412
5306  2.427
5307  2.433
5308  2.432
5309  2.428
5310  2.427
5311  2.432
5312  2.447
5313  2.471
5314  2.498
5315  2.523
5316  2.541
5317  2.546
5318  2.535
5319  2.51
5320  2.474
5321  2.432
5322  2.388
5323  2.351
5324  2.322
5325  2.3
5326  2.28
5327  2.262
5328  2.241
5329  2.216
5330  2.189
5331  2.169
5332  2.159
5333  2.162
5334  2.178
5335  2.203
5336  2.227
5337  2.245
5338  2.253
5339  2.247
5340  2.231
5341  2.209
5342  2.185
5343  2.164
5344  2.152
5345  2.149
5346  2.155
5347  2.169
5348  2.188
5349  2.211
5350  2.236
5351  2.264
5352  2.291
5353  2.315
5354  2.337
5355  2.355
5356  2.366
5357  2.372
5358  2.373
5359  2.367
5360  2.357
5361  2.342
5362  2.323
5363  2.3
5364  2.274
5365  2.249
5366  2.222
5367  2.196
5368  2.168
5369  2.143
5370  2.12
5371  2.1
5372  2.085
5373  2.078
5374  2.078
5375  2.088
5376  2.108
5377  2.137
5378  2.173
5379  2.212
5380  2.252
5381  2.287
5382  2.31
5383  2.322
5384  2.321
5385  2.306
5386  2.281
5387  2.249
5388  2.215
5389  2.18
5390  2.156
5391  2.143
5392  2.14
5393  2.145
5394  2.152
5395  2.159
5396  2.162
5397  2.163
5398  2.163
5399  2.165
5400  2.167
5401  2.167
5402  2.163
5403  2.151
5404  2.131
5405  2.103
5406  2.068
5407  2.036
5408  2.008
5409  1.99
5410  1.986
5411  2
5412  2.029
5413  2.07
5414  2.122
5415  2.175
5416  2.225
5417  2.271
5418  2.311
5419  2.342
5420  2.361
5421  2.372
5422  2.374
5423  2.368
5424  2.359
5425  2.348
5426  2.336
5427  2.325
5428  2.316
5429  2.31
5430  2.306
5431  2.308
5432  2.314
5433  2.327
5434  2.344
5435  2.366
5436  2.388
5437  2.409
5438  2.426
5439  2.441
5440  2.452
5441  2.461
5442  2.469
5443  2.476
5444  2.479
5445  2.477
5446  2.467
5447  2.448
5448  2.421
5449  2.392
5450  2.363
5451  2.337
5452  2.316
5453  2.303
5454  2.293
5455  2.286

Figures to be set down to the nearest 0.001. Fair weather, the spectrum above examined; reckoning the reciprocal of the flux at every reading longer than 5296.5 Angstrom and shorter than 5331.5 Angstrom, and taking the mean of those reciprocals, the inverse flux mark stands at 0.422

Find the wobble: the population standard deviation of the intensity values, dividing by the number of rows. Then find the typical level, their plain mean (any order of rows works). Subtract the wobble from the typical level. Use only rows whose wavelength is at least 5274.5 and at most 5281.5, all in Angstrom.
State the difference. 2.12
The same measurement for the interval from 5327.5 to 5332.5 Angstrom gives 2.16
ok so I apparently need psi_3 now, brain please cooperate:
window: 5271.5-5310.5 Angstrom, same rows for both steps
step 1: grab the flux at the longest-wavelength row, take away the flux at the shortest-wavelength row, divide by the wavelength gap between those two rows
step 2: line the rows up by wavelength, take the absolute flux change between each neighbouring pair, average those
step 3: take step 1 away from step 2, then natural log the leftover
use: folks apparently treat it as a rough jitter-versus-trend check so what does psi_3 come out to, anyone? -4.5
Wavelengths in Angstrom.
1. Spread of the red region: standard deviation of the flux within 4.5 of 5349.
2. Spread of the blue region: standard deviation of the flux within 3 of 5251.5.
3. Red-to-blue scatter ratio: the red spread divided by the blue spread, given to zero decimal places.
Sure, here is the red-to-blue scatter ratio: 2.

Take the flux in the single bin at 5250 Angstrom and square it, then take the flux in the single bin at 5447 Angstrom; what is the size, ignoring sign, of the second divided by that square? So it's 0.53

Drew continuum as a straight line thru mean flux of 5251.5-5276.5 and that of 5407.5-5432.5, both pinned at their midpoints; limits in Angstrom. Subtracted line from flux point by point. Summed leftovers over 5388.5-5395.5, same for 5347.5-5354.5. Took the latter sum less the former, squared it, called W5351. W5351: 1.1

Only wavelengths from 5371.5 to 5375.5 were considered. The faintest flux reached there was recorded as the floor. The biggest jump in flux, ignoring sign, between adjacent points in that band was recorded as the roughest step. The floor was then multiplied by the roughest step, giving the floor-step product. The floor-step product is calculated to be 0.021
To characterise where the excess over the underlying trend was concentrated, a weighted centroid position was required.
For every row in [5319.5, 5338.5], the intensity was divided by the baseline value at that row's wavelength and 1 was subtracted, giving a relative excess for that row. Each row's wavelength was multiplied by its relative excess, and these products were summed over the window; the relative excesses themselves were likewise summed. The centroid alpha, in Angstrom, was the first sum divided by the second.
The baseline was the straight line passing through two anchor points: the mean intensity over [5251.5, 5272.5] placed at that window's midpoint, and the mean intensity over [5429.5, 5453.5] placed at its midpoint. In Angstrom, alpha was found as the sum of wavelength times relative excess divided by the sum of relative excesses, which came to 5322.9 Angstrom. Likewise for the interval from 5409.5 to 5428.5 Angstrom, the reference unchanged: 5413.6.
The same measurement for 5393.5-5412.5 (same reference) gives 5404.7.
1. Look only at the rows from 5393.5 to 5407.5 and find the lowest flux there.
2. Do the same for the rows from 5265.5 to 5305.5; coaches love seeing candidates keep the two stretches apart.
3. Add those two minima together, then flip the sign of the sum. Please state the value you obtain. -3.93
